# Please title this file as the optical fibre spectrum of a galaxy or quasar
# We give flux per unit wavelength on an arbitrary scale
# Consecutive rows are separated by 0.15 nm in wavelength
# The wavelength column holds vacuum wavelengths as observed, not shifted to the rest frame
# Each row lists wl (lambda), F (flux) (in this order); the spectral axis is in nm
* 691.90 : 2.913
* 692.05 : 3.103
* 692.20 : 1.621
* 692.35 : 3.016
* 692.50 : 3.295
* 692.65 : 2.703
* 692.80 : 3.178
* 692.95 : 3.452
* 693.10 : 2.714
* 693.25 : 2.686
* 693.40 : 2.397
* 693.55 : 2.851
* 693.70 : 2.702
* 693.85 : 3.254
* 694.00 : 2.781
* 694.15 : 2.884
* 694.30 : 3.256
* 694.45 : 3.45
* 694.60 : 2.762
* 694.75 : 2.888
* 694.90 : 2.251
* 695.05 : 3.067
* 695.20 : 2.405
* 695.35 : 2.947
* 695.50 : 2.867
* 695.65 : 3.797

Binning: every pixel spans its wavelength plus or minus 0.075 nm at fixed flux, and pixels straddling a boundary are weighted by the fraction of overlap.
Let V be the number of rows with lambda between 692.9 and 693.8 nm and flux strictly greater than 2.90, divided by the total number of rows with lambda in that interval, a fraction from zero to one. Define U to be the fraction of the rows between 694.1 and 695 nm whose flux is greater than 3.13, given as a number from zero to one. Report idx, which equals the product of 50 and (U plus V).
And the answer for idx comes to 25.0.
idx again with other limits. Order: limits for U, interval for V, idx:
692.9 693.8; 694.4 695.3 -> 25.0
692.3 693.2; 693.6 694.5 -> 50.0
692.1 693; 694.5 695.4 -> 41.7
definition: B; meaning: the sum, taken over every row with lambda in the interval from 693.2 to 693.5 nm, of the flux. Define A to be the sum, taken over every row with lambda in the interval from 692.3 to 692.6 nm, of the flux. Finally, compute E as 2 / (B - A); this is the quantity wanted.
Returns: -2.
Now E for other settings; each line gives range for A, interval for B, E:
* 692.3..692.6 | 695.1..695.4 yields -2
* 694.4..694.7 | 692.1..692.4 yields -1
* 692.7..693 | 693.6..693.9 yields -3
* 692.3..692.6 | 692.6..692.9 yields -5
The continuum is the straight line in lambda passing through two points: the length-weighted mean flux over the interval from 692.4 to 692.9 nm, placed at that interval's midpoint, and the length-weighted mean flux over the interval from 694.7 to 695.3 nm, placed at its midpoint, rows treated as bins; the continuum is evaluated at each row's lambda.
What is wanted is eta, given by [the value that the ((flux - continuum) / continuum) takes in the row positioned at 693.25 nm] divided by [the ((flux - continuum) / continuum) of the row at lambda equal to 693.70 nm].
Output 1.5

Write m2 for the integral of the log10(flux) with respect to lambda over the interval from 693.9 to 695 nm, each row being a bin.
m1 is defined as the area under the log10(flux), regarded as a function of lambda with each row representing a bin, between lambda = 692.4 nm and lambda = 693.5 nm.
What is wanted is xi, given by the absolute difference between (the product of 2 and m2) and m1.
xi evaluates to 0.50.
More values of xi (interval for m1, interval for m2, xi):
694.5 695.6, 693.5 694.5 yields 0.47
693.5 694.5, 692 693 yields 0.42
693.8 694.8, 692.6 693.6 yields 0.43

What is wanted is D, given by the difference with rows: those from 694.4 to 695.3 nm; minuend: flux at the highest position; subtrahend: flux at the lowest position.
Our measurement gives -1.0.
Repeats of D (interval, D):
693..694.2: 0.2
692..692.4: -0.1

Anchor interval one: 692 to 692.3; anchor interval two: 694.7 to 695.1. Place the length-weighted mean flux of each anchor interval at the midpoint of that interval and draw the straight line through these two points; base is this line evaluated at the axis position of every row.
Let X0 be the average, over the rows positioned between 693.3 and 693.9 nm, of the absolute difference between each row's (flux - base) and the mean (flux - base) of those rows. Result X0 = 0.242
